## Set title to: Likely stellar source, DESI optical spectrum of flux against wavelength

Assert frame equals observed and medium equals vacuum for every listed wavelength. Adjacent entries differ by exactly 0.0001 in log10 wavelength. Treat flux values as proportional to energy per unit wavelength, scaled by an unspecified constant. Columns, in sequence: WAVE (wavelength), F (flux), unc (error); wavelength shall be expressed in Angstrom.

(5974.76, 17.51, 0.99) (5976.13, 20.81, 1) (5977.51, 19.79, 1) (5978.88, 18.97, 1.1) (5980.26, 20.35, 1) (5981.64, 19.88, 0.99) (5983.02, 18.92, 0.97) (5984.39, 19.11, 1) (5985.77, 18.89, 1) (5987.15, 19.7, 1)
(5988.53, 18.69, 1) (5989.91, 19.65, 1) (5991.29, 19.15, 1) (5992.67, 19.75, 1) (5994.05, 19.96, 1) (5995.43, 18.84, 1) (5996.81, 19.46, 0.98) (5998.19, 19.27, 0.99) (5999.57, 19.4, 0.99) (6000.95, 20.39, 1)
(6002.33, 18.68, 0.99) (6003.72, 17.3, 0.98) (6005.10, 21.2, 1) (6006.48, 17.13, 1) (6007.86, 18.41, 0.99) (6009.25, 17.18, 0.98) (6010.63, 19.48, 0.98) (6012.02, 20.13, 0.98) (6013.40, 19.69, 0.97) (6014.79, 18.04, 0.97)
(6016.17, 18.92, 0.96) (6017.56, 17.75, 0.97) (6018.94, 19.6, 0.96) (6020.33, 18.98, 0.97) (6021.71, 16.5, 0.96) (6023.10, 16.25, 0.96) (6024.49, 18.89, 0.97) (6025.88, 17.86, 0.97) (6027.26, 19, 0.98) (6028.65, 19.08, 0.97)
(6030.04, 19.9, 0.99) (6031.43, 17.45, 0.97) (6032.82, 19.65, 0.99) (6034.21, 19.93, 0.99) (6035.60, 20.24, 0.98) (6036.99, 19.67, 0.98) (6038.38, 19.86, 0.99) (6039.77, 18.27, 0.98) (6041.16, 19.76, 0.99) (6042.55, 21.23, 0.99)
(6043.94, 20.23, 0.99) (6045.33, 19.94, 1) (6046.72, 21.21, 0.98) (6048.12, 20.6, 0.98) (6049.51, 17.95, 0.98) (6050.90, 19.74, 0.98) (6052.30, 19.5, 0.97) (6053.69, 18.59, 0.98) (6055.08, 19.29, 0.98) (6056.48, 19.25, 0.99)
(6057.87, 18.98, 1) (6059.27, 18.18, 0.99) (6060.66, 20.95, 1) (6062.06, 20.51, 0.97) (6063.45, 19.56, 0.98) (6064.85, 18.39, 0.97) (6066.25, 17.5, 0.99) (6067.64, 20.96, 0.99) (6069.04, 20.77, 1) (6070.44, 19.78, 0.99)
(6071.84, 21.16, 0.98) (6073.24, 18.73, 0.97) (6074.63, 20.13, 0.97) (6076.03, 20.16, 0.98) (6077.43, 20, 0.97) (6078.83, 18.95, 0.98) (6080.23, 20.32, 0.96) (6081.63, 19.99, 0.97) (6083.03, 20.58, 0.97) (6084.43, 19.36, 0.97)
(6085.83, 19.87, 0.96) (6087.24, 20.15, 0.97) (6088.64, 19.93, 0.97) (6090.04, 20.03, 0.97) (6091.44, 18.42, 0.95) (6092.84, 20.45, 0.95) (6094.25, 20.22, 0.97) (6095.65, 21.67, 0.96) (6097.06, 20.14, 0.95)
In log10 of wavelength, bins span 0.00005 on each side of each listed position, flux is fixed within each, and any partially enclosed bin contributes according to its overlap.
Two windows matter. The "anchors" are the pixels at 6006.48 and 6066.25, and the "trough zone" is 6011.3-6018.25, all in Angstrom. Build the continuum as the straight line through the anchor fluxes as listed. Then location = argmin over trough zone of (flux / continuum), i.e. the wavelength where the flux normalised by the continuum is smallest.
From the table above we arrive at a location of 6017.56 Angstrom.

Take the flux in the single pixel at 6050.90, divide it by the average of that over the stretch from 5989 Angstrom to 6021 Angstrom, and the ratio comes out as 1.04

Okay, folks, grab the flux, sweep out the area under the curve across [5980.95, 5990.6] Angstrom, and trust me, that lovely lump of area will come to 186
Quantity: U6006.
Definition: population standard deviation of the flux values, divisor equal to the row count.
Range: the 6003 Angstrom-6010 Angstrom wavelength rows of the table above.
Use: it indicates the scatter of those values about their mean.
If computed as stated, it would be 1.6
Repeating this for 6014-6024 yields 1.2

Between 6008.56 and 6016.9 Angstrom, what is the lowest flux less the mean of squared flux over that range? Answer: -341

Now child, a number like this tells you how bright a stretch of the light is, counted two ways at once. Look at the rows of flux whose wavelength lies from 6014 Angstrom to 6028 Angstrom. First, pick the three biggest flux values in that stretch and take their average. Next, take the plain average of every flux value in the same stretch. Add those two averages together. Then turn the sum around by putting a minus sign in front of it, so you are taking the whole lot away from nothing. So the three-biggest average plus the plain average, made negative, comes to -37.4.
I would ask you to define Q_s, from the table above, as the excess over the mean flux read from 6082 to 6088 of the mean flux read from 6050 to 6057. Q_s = -0.7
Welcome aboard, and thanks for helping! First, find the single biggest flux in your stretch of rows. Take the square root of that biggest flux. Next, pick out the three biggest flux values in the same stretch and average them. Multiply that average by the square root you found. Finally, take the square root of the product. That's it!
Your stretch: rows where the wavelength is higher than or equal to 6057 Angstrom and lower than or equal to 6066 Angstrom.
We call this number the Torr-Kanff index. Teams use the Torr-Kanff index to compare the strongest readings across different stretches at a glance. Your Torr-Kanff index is 9.65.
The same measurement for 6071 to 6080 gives 9.71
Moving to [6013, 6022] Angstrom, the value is 9.28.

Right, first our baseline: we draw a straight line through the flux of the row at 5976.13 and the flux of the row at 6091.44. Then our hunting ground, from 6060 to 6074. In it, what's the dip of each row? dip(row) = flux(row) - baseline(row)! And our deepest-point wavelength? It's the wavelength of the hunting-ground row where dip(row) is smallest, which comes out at 6066.25 Angstrom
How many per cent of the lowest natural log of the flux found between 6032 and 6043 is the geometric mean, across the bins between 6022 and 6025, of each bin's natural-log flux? 98.5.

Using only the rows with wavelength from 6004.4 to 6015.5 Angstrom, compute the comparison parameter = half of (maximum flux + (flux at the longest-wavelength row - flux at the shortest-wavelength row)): 9.0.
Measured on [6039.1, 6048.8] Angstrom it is 11.8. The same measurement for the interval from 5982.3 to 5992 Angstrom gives 10.0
